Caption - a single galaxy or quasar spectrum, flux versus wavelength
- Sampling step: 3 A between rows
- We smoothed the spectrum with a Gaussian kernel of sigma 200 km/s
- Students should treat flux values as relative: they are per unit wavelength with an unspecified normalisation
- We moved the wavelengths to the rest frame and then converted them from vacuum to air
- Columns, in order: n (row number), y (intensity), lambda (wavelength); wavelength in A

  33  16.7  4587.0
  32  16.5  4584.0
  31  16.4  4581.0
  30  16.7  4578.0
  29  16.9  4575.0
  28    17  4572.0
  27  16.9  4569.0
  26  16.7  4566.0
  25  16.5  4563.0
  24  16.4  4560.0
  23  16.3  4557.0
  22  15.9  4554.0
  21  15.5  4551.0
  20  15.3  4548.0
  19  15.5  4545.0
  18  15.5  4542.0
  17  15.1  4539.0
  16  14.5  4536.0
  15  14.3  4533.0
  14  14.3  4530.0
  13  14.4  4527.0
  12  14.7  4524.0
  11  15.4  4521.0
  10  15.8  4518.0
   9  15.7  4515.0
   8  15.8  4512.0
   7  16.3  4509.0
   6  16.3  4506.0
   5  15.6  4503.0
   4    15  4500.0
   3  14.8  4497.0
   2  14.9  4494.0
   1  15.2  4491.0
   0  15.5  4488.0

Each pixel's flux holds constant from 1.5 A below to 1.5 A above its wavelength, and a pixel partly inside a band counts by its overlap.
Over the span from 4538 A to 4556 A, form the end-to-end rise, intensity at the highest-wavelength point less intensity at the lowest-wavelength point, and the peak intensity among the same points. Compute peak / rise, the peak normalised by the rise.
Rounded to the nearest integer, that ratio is 20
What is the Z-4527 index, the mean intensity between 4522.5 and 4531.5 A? 14.5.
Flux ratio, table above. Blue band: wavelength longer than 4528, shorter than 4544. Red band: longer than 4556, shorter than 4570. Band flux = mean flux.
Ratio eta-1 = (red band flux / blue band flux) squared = 1.26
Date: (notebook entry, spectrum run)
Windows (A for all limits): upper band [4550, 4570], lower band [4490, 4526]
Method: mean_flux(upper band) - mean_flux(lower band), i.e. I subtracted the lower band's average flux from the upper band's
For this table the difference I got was 0.9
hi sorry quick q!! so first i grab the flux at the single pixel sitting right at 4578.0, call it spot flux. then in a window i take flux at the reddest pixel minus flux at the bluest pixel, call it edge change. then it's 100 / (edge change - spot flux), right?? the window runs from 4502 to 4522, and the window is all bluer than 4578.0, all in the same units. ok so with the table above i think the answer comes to -5.9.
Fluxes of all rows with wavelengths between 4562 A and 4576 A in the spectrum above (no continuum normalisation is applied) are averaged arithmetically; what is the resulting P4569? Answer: 16.8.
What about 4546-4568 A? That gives 16.1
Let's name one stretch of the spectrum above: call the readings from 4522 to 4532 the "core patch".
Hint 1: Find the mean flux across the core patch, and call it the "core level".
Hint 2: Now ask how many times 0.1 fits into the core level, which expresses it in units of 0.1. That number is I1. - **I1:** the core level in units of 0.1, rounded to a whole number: 145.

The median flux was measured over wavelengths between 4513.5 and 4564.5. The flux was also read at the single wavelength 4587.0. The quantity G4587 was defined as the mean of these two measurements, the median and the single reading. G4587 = 16.1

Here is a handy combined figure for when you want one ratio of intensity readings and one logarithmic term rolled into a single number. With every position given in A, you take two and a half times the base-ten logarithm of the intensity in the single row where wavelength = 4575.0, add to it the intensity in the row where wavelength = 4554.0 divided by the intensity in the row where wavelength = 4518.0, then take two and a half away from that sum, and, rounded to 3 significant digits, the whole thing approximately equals 1.58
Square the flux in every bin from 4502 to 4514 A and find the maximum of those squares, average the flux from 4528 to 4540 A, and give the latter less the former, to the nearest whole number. -251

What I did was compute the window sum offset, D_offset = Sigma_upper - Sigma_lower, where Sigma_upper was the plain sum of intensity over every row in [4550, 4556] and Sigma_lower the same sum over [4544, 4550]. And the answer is 0.6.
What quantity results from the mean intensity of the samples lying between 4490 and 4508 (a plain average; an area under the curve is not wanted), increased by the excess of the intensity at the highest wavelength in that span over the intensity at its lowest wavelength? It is 16.4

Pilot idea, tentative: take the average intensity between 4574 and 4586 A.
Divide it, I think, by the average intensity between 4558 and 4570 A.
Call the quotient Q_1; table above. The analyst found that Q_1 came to 1.00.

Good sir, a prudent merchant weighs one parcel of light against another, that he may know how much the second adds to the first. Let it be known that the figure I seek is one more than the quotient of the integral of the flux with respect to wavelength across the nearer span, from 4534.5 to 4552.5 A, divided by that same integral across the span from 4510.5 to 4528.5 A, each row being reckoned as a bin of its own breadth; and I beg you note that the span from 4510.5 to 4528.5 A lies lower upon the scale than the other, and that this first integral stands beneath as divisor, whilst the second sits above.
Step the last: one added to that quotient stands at 1.996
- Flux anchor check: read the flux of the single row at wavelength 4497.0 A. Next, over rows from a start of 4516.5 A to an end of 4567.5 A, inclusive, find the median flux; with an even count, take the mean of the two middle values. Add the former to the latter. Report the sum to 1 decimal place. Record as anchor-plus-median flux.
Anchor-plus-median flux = 30.3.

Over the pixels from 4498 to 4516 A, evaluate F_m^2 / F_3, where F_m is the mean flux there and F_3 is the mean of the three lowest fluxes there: 16.1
